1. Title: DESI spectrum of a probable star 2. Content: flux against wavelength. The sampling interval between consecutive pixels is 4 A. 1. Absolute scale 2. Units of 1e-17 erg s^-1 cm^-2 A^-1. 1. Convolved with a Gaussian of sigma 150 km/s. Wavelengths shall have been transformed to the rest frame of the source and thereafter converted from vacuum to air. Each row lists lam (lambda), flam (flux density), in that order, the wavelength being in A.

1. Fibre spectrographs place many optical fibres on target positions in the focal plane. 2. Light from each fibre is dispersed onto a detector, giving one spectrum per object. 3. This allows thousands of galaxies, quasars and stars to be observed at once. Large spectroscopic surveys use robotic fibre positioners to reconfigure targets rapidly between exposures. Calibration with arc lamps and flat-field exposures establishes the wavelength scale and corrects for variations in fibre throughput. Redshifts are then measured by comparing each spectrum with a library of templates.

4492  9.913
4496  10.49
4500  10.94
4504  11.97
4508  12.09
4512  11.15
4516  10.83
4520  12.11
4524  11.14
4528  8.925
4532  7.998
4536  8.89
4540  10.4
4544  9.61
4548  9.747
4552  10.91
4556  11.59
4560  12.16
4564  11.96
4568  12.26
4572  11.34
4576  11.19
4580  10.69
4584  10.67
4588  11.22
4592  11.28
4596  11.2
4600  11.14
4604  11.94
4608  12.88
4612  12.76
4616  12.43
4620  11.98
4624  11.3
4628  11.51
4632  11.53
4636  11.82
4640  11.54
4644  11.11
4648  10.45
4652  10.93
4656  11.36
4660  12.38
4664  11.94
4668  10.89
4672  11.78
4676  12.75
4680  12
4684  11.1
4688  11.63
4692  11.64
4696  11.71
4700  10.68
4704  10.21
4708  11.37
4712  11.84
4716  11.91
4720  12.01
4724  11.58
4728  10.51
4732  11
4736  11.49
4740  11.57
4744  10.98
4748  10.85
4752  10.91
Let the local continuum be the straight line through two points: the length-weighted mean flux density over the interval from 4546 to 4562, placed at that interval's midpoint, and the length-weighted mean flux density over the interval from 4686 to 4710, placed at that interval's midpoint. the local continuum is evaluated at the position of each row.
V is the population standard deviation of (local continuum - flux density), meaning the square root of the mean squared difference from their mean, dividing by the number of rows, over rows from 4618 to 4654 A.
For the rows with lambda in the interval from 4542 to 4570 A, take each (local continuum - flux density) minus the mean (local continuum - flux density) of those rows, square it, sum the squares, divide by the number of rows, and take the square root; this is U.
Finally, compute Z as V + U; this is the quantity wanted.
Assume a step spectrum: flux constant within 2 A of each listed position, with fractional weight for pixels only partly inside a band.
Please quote 1.5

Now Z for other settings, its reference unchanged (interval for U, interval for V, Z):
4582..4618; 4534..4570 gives 1.9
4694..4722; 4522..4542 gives 1.8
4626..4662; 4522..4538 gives 1.7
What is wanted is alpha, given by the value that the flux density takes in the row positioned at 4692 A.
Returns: 11.64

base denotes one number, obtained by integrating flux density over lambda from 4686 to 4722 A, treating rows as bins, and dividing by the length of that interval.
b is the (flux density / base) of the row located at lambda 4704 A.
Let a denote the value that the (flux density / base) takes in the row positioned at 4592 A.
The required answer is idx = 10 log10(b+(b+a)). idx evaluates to 4.42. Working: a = 0.99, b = 0.89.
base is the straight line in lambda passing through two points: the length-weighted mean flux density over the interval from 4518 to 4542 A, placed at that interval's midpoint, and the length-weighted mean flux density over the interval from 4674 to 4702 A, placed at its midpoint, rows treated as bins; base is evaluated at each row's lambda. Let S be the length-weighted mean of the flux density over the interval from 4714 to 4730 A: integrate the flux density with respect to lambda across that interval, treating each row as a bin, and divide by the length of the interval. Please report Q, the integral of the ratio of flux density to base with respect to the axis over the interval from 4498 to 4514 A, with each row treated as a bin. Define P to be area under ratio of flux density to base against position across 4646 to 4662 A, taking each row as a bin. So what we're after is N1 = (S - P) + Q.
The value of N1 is 14.6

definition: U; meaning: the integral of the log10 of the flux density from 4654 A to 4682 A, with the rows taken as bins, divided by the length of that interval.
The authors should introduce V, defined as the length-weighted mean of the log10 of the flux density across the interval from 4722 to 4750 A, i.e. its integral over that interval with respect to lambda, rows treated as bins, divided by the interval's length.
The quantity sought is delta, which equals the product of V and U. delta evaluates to 1.12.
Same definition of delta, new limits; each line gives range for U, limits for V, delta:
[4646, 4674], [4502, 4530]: 1.10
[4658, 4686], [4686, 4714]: 1.13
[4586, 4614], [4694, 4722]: 1.13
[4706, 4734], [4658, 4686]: 1.14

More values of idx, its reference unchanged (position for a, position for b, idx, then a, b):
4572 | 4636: 4.85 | 0.99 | 1.03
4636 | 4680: 4.96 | 1.03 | 1.05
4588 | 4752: 4.60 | 0.98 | 0.95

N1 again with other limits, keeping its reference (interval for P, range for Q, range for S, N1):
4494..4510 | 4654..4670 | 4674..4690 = 9.3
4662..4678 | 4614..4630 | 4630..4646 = 12.3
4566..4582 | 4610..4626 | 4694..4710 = 11.3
